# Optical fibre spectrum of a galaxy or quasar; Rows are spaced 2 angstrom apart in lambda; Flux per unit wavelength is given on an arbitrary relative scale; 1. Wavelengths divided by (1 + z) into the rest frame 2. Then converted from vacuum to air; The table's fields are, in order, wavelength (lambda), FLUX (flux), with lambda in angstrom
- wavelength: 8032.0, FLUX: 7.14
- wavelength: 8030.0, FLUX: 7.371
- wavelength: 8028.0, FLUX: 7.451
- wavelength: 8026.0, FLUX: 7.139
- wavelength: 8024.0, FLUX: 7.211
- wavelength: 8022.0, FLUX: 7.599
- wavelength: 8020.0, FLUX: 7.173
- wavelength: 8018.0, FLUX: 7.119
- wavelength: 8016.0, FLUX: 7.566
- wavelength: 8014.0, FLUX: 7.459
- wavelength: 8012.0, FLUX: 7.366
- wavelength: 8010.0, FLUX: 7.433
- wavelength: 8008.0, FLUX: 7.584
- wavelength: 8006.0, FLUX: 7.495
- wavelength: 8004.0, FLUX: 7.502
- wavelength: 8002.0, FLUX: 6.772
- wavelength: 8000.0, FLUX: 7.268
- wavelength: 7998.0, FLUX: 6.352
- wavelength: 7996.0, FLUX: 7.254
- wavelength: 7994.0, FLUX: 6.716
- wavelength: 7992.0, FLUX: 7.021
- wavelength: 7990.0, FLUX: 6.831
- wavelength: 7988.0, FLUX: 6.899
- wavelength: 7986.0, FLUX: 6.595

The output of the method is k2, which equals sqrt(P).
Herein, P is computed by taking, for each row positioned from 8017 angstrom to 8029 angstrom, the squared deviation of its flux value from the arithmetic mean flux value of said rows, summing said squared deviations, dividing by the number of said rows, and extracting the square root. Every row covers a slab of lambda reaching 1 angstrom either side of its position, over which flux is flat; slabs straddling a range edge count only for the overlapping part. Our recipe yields 0.42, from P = 0.18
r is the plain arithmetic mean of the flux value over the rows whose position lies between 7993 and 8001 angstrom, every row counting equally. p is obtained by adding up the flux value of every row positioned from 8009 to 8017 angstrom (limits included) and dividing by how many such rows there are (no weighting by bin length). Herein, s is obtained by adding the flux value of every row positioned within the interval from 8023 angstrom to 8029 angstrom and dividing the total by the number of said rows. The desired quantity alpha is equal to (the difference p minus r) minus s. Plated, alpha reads -6.71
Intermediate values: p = 7.46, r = 6.90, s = 7.27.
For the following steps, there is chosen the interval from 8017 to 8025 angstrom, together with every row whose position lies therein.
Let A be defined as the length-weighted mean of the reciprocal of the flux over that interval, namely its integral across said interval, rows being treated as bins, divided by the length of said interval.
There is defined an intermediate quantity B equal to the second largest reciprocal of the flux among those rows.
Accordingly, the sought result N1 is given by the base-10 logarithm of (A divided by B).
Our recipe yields -0.0059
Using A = 0.138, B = 0.139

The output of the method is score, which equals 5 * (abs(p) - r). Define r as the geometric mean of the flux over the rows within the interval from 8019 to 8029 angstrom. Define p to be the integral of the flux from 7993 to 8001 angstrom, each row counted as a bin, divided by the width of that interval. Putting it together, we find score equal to -2.1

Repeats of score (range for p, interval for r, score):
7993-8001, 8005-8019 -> -2.7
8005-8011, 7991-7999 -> 3.4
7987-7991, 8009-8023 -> -2.6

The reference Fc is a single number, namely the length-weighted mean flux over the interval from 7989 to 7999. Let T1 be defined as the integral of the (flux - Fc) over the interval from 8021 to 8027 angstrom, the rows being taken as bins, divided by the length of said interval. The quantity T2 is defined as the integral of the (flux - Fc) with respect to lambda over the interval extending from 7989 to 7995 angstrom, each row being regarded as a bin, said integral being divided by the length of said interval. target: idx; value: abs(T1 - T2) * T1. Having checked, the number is 0.22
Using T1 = 0.48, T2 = 0.021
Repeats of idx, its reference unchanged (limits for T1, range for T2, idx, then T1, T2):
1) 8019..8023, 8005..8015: 0.04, 0.55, 0.633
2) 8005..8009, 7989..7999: 0.50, 0.70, 0.000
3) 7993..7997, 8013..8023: 0.06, 0.15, 0.548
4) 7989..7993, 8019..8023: 0.04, 0.09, 0.551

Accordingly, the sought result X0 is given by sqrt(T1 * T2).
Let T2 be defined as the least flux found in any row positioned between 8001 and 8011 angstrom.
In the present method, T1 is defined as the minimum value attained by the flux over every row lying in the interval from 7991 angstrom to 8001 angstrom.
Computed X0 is 6.6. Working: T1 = 6.352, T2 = 6.772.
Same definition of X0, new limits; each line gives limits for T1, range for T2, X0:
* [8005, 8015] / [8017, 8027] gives 7.2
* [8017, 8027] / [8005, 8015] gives 7.2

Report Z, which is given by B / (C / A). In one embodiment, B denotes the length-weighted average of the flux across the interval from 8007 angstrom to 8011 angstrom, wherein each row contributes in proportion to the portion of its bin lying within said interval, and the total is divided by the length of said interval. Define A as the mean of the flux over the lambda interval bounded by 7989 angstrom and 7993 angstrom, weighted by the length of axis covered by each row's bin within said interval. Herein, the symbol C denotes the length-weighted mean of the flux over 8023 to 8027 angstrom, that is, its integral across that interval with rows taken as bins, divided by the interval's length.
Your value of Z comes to 7.2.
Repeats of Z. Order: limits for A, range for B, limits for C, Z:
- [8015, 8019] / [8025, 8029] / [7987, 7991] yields 7.8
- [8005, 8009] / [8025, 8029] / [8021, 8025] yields 7.4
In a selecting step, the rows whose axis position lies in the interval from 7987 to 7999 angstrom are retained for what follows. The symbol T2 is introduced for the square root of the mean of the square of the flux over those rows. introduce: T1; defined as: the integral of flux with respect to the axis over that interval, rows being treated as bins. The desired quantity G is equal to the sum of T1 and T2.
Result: 89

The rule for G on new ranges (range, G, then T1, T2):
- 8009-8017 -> 67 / 60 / 7.46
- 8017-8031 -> 109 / 102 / 7.30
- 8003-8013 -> 82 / 75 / 7.48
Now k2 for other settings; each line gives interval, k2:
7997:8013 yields 0.64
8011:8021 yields 0.41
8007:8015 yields 0.28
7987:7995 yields 0.33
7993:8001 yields 0.62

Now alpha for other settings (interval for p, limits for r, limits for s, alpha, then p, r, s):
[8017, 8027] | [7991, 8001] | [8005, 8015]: -7.14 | 7.25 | 6.92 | 7.47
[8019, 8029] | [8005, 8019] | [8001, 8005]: -7.25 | 7.31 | 7.43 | 7.14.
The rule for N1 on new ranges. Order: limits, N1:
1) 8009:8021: -0.0105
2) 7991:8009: -0.0232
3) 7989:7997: -0.0075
